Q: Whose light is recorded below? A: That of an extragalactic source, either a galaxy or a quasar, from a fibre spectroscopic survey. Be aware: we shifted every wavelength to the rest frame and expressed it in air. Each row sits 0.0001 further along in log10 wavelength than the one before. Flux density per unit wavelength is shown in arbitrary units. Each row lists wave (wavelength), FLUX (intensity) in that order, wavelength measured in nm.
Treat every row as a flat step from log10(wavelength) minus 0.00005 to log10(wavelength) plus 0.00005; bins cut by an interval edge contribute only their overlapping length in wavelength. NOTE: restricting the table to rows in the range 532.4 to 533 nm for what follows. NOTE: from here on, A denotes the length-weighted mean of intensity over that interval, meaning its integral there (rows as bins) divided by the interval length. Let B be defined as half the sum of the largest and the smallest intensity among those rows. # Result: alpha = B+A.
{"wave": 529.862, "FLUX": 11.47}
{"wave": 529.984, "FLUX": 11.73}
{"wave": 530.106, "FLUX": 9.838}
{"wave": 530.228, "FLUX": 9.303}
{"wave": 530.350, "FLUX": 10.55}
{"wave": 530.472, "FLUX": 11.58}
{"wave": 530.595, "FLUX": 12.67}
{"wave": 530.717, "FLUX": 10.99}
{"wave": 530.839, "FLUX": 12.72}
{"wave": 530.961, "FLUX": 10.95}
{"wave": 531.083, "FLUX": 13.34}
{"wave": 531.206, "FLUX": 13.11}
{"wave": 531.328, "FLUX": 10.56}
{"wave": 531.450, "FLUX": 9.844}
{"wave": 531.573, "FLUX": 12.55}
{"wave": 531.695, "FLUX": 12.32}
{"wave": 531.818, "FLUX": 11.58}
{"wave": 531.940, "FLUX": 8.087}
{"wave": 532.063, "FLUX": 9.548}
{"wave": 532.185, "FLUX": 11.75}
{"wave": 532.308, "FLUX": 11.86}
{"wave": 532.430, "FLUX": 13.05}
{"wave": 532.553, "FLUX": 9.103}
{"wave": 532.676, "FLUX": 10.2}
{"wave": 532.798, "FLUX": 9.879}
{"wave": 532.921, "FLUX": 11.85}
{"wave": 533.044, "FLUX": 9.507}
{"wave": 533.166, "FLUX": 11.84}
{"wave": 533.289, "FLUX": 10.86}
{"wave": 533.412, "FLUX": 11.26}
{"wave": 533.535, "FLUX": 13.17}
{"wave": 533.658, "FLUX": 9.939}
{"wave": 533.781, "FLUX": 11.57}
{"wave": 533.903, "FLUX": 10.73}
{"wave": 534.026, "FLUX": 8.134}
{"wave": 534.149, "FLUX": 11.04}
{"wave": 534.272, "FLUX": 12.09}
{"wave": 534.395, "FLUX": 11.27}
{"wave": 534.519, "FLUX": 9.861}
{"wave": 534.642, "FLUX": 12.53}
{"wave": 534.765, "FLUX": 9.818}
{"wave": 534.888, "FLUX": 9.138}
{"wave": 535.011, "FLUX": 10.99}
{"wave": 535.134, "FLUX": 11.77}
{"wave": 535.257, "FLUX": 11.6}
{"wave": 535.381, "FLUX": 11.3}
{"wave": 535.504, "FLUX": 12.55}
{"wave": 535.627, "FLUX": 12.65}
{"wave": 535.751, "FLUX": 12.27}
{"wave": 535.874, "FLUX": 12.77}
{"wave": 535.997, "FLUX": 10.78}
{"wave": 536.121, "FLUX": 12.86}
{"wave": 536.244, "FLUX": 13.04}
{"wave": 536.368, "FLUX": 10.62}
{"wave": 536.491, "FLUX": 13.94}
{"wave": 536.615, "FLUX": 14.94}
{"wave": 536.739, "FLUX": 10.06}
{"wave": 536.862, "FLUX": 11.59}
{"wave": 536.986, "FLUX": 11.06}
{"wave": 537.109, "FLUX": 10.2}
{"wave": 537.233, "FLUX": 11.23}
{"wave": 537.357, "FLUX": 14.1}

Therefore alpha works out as 21.7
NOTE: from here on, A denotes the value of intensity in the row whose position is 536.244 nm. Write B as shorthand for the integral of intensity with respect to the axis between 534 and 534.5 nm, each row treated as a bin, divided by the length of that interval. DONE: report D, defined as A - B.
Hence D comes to 2.3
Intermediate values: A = 13.04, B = 10.7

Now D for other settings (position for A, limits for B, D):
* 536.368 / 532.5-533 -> 0.4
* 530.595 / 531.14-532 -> 1.5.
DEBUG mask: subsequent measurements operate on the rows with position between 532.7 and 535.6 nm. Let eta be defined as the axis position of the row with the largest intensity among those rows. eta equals 533.535 nm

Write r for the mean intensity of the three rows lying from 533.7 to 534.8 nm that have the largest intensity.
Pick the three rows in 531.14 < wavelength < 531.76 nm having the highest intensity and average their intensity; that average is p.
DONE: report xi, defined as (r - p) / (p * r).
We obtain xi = -0.0039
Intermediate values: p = 12.7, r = 12.06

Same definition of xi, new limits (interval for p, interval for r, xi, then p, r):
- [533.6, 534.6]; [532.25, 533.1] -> 0.0043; 11.6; 12.25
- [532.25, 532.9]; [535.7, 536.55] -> 0.0101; 11.7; 13.28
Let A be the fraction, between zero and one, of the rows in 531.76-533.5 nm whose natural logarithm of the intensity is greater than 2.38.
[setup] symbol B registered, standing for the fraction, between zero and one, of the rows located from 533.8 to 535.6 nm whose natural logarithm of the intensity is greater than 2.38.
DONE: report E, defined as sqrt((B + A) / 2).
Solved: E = 0.78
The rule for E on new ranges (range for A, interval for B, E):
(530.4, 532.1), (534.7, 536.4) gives 0.85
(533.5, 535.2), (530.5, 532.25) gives 0.80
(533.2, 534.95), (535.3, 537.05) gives 0.82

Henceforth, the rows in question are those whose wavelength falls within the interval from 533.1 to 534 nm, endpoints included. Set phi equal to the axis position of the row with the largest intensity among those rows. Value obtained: 533.535 nm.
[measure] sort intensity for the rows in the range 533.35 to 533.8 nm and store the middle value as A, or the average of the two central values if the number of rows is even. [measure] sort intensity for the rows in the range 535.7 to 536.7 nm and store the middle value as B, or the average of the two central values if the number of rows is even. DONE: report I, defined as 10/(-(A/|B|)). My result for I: -11.2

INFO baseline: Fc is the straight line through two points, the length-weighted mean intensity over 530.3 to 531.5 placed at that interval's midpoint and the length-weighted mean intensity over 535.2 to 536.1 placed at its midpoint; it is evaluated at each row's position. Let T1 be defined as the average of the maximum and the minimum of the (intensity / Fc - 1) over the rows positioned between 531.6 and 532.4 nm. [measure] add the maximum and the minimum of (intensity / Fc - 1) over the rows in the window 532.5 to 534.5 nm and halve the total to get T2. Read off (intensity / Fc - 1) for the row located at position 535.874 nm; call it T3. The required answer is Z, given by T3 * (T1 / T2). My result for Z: 0.077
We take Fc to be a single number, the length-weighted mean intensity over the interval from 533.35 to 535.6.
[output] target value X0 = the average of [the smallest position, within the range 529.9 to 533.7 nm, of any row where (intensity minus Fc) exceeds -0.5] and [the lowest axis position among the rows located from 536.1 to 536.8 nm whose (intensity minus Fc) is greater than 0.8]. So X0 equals 533.05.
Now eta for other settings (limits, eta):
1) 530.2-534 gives 531.083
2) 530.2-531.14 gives 531.083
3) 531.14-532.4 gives 531.206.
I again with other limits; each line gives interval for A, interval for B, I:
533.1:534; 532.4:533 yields -9.1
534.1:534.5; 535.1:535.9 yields -10.9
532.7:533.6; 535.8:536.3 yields -11.4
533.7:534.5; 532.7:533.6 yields -10.1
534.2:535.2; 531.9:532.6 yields -9.6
